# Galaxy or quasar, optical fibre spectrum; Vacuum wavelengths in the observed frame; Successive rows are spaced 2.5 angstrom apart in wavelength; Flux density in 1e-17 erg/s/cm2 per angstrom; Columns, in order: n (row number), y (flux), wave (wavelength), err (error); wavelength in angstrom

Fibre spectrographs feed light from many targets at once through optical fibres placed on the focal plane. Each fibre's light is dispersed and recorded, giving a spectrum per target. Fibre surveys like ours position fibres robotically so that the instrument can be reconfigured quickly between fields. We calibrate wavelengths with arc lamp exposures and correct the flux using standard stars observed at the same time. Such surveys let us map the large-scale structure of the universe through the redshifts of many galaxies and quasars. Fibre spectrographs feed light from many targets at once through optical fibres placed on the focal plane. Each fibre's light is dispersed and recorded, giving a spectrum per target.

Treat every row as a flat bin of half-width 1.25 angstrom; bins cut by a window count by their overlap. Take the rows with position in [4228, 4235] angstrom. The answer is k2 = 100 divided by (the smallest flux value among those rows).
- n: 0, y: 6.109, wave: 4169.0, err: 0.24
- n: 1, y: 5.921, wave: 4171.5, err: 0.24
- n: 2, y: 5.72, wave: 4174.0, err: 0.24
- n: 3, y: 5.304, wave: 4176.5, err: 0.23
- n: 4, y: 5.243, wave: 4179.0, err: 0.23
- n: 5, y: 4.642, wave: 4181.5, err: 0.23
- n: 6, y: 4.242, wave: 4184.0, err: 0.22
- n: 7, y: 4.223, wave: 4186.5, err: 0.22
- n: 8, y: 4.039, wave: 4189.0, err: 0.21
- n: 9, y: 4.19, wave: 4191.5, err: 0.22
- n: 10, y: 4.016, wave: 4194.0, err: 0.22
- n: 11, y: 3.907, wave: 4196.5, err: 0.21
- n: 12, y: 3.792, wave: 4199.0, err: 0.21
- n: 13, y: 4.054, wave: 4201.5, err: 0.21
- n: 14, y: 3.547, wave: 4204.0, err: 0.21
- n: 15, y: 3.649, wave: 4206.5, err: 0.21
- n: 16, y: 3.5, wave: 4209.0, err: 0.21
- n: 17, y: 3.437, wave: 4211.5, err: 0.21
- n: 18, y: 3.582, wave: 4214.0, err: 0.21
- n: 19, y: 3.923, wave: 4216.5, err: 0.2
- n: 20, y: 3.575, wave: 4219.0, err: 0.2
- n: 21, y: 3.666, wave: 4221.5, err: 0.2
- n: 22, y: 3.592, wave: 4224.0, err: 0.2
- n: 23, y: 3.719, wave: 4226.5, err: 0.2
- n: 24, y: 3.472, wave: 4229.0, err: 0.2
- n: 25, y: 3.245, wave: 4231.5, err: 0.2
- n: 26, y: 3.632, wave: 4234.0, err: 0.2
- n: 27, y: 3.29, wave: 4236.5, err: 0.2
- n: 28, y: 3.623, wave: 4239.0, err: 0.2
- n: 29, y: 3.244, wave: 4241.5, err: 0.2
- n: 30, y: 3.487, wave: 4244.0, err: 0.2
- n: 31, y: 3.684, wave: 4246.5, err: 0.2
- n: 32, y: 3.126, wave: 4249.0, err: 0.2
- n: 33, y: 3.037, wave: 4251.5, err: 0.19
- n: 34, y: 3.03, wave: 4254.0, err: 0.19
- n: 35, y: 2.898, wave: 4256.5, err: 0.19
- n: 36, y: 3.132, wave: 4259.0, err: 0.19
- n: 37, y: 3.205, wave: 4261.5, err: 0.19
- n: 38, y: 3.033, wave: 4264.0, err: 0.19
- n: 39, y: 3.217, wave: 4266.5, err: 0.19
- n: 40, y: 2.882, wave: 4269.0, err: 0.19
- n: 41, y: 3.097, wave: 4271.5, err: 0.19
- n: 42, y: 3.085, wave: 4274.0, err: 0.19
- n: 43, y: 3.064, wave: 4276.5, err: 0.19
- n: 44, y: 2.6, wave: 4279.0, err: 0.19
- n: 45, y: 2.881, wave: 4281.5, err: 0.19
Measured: 30.8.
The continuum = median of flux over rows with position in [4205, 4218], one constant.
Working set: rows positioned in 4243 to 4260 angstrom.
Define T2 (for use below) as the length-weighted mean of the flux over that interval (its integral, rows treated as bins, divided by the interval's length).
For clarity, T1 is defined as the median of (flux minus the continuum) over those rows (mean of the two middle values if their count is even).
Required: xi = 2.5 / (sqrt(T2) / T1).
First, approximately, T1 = -0.5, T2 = 3.2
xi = -0.6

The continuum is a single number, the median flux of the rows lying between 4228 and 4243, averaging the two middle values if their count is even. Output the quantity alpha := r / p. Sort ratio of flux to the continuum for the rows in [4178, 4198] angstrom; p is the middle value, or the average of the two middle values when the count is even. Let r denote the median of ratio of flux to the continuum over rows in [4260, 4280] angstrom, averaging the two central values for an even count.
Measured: 0.7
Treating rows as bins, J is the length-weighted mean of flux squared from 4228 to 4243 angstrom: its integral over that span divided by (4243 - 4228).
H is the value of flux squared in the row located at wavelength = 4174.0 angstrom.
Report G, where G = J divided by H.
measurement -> 0.4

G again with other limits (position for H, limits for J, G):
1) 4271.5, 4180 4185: 2.1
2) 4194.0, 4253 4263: 0.6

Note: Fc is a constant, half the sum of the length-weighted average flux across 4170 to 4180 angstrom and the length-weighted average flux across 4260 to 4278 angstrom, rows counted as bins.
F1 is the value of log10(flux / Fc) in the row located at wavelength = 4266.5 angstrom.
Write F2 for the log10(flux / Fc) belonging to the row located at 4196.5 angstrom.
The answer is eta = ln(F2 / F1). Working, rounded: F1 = -0.128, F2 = -0.04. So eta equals -1.1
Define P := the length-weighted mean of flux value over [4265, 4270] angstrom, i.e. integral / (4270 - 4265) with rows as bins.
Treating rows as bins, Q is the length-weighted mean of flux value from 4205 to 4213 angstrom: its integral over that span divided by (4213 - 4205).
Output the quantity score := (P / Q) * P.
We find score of 2.6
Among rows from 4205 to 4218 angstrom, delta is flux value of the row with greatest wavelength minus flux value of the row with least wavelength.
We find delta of 0.3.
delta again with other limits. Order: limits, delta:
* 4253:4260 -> 0.1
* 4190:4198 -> -0.3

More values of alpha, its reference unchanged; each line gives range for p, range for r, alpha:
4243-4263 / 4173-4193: 1.4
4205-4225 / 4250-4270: 0.8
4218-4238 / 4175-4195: 1.2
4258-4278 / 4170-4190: 1.6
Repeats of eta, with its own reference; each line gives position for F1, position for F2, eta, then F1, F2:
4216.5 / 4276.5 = 1.3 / -0.042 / -0.15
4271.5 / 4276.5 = 0.0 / -0.145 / -0.15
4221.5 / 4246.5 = 0.0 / -0.072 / -0.07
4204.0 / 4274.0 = 0.5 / -0.086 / -0.15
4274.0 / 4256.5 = 0.2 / -0.147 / -0.17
